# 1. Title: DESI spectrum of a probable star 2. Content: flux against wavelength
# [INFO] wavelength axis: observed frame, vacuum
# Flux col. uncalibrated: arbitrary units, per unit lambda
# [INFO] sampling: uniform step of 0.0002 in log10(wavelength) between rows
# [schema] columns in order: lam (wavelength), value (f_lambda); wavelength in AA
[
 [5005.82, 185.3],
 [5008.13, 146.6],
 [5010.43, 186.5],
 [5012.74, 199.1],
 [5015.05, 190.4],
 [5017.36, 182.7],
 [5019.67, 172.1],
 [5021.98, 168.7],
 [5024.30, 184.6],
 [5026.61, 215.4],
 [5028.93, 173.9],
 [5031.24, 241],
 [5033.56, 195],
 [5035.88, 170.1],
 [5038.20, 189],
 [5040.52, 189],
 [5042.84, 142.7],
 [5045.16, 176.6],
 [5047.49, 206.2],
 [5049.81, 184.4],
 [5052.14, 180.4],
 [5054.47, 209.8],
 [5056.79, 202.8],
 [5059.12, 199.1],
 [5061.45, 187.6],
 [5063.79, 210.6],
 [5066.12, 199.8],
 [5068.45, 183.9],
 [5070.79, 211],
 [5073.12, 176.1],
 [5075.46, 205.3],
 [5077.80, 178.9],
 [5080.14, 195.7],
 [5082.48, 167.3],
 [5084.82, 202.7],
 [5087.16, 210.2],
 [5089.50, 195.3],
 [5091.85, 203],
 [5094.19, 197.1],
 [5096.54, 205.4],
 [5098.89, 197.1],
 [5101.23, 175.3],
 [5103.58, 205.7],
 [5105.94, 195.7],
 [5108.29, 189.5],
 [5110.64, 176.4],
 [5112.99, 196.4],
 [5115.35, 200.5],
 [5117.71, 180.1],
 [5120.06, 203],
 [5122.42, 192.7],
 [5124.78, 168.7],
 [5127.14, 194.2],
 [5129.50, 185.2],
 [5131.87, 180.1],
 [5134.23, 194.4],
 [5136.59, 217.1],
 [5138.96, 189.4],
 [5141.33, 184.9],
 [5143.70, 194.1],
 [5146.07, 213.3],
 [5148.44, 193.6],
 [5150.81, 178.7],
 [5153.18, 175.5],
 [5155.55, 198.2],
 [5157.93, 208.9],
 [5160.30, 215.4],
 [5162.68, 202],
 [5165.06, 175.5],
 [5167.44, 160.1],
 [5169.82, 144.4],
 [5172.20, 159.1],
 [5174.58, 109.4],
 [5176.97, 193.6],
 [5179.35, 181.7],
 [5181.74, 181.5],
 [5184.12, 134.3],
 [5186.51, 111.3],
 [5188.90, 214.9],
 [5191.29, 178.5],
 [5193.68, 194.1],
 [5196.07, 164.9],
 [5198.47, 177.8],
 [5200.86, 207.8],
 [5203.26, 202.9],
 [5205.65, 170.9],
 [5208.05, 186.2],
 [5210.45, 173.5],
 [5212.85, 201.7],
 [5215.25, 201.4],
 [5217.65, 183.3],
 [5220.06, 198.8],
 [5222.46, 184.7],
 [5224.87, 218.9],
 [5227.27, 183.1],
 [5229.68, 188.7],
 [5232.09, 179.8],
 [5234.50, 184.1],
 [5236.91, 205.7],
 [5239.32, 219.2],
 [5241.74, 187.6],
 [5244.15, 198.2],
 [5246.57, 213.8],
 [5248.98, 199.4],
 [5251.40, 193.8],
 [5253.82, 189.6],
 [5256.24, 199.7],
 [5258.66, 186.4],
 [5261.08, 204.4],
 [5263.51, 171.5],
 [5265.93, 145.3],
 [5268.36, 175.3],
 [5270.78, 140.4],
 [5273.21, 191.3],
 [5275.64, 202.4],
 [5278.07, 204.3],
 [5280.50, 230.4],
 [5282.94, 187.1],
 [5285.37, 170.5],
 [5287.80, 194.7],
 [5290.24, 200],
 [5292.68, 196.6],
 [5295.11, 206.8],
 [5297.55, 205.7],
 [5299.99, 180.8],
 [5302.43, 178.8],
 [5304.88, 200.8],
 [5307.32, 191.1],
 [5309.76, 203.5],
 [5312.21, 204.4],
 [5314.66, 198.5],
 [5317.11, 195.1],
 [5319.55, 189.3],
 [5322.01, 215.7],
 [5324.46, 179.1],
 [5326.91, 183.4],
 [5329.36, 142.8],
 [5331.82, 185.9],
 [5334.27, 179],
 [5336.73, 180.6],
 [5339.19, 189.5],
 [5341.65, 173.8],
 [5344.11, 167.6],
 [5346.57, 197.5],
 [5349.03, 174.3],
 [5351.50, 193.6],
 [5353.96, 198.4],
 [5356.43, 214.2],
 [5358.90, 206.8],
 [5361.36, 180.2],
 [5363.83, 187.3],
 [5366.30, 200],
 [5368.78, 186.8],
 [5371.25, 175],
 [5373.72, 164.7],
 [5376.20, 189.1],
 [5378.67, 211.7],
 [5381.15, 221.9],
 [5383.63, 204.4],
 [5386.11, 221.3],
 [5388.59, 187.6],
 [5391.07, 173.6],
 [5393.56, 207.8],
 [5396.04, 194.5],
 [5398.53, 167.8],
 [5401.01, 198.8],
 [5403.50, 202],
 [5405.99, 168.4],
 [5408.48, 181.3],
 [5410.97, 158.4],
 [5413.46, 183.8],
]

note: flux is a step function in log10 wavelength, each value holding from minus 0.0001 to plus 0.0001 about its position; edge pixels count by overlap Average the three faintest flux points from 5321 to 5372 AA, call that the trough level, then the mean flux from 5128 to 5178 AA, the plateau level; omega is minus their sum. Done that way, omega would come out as -346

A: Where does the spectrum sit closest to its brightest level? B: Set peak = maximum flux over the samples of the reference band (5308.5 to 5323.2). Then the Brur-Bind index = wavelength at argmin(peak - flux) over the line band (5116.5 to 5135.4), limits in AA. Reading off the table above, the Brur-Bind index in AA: 5120.06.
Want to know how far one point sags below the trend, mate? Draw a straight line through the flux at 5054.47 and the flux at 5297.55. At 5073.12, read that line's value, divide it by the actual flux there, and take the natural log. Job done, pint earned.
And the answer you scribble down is 0.174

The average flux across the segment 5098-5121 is 192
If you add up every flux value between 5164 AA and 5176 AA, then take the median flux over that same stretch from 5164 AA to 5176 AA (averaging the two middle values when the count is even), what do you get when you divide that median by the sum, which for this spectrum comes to 0.213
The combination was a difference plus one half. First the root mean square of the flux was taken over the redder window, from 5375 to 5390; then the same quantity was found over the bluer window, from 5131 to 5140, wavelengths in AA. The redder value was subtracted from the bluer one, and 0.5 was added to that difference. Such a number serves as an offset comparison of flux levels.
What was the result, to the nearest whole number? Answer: -10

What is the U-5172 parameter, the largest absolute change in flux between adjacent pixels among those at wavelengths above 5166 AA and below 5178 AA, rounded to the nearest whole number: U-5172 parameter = 84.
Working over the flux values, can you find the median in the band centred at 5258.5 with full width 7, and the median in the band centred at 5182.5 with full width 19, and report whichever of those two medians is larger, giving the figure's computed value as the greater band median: 200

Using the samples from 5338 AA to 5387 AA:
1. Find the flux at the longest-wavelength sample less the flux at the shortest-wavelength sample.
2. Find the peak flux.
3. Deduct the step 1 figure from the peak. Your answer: 190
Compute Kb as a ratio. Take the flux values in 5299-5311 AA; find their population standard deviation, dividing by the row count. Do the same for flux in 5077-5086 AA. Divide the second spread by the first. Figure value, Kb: 1.4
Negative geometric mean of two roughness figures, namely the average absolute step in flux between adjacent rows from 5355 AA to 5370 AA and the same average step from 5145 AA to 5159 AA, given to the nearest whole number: -14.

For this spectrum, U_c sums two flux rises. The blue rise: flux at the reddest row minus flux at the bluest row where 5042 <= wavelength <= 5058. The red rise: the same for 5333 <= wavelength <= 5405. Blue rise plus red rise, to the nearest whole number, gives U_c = 83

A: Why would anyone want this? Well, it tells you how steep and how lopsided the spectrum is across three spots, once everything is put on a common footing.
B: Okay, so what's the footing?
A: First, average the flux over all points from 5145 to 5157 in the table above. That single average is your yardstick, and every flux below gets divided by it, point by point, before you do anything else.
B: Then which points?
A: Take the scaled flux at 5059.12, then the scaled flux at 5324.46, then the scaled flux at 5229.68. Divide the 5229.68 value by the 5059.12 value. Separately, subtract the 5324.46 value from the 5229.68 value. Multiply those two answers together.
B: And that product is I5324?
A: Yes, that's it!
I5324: 0.05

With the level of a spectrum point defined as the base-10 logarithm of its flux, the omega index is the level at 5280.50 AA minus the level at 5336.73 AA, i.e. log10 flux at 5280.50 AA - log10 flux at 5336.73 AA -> 0.11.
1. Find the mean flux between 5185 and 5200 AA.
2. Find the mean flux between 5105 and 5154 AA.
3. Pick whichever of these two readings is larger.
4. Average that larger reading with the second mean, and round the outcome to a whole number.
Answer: 191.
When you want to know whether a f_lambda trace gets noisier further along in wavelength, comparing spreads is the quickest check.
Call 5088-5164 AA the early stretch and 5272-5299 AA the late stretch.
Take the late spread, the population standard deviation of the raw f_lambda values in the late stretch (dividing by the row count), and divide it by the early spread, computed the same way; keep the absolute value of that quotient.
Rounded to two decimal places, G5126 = 1.17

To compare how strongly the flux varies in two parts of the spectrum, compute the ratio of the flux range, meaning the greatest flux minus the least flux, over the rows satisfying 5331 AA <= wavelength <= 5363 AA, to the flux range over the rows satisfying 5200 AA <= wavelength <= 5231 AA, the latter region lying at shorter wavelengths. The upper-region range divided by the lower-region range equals 1.0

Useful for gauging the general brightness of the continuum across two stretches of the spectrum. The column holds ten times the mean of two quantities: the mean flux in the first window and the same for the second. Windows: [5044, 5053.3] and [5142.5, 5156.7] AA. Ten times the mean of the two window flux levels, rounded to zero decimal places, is 1896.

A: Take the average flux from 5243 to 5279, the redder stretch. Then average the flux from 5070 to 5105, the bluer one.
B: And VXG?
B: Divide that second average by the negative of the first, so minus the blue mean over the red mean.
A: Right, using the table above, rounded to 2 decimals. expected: -1.04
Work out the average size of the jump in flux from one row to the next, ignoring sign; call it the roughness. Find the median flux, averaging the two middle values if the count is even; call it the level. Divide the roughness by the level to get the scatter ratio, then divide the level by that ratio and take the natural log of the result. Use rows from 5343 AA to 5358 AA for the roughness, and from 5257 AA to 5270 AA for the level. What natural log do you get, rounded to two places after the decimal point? 7.41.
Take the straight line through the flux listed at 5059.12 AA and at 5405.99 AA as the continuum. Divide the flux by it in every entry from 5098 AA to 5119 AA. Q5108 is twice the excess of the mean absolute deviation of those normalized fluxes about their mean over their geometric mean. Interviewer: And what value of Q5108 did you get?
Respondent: -1.86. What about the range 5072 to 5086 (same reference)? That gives -1.76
